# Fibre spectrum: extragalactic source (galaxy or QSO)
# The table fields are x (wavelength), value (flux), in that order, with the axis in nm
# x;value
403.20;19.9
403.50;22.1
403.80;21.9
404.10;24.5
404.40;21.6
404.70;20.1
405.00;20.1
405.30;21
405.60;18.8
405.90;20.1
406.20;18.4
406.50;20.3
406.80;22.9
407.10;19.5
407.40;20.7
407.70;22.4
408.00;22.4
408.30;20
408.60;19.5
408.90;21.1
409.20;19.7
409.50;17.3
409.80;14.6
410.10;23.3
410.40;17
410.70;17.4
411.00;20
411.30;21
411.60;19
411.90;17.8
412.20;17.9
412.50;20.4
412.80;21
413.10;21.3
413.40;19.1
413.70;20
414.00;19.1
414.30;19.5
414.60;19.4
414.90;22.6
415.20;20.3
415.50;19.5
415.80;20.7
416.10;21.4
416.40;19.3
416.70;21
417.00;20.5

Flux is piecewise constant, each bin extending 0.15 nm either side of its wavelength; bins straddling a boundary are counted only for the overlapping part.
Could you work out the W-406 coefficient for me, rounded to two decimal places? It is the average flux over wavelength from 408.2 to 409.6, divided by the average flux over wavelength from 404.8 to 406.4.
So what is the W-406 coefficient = 0.99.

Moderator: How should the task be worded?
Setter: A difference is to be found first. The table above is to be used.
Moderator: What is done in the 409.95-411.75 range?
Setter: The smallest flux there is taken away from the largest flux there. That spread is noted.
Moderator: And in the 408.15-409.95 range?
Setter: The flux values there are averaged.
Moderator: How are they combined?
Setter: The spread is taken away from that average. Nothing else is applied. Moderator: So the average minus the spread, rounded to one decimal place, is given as 12.4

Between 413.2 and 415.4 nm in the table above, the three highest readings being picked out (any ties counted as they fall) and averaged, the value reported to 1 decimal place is 21.0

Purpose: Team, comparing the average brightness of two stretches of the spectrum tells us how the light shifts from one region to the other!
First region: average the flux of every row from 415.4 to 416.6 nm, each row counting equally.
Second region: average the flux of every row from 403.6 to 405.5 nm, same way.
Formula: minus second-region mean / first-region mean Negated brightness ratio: -1.06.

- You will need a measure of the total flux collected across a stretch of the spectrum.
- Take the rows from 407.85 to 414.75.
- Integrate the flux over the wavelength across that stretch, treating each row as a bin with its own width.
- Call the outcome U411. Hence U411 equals 134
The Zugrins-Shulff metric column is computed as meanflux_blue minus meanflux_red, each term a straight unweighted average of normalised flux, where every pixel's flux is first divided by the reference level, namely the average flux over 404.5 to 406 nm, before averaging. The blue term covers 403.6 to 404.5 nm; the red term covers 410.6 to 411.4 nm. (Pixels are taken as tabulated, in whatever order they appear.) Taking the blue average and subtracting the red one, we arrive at 0.16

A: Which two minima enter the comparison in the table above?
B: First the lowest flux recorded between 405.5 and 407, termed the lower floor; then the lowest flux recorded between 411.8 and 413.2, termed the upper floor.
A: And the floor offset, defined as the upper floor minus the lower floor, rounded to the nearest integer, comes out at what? -1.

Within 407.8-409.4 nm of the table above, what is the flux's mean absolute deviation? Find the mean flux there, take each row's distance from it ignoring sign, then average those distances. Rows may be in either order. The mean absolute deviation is 1.0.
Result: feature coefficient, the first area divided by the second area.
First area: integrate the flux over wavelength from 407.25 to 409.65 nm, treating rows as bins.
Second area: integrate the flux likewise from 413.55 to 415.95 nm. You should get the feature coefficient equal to 1.01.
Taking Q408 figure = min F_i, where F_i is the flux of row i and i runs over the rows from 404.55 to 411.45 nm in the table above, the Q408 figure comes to 14.6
